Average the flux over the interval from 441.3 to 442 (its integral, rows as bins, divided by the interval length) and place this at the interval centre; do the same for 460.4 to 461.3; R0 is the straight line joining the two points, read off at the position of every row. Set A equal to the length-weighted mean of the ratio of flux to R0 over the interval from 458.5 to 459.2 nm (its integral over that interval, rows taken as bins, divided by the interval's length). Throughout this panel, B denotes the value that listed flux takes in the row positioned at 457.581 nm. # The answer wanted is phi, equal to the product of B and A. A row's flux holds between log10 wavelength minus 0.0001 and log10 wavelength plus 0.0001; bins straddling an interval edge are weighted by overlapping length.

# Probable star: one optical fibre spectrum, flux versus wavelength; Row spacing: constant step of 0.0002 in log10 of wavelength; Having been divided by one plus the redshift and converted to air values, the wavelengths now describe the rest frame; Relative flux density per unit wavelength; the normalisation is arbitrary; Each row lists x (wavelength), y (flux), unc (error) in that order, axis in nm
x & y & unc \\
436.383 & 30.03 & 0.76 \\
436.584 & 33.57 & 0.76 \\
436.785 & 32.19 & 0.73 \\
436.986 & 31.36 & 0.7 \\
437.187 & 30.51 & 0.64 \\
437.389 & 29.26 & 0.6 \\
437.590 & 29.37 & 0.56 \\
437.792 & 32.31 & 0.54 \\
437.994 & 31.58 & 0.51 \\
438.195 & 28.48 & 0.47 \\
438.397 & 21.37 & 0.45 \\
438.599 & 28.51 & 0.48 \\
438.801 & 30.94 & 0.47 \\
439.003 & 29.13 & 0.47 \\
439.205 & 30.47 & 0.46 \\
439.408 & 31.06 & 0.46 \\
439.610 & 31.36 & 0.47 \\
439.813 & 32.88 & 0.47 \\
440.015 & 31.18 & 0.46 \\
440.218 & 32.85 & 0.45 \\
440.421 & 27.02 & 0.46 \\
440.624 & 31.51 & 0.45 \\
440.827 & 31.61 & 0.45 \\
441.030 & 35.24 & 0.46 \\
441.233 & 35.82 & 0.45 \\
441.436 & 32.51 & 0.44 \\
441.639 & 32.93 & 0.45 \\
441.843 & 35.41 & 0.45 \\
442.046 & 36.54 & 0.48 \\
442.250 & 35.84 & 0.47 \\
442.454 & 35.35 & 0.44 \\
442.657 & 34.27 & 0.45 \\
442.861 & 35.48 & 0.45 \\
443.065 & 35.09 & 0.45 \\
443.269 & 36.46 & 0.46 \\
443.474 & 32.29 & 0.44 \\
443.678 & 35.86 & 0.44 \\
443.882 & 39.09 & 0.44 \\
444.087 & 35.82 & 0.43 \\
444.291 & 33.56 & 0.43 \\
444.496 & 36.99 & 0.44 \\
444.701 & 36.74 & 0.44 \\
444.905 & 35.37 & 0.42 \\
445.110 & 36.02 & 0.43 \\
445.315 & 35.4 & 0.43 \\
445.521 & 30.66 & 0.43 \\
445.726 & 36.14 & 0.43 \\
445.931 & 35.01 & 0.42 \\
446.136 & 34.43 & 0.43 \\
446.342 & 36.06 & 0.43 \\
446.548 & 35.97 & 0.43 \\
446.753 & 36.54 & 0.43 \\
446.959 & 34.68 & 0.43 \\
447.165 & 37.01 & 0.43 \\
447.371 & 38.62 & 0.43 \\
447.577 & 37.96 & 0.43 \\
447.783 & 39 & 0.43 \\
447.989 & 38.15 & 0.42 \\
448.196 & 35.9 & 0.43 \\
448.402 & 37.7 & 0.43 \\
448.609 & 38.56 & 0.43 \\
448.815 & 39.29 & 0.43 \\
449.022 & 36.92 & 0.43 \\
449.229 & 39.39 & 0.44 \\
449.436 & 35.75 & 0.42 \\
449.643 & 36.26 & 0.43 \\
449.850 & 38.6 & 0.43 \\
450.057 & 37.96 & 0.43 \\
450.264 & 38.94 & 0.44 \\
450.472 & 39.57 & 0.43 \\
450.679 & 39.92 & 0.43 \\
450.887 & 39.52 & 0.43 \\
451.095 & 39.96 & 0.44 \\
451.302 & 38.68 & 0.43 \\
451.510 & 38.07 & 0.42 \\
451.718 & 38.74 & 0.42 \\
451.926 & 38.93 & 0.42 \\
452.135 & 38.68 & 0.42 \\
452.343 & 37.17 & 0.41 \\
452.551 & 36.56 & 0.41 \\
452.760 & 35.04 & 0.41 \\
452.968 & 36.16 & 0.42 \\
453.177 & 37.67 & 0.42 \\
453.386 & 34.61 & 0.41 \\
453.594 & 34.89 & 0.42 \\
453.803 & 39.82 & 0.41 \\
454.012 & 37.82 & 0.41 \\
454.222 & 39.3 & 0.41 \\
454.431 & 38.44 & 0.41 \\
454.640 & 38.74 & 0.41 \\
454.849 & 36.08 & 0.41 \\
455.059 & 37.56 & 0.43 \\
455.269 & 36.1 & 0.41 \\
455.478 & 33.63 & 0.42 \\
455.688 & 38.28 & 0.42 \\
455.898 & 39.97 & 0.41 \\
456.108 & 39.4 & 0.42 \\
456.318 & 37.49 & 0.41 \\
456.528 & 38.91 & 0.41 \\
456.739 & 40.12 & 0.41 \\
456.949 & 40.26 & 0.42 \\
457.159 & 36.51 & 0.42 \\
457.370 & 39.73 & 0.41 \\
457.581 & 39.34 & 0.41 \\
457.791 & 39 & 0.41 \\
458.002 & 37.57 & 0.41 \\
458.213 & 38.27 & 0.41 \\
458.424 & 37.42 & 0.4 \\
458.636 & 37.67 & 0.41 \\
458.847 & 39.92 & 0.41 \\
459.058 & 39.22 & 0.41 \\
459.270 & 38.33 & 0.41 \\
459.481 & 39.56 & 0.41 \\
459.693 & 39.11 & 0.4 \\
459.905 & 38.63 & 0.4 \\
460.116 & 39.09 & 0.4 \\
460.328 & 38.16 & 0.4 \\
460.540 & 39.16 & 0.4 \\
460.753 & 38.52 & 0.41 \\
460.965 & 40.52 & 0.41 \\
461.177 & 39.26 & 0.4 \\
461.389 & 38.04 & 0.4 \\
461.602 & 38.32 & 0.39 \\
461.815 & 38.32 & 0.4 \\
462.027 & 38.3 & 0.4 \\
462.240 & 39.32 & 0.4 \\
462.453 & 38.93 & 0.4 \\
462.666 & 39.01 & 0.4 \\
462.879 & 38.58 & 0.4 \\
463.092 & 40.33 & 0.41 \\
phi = 39.4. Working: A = 1.00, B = 39.34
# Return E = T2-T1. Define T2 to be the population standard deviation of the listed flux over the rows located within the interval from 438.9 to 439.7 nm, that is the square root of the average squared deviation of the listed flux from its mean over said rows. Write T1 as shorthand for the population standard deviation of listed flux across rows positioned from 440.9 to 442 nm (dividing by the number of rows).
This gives -0.52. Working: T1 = 1.4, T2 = 0.86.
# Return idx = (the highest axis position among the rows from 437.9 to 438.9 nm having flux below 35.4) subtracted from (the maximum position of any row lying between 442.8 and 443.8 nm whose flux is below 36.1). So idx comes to 4.88 nm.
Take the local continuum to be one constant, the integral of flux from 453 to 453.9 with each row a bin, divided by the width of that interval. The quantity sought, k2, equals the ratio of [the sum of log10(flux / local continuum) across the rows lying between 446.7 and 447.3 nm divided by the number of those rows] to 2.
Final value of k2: -0.004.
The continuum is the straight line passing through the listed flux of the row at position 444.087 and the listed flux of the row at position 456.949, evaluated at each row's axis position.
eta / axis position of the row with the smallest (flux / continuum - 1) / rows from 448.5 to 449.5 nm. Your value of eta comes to 449.436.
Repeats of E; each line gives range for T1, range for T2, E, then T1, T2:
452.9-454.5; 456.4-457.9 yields -0.65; 1.8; 1.17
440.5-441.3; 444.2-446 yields -0.16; 2.0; 1.84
